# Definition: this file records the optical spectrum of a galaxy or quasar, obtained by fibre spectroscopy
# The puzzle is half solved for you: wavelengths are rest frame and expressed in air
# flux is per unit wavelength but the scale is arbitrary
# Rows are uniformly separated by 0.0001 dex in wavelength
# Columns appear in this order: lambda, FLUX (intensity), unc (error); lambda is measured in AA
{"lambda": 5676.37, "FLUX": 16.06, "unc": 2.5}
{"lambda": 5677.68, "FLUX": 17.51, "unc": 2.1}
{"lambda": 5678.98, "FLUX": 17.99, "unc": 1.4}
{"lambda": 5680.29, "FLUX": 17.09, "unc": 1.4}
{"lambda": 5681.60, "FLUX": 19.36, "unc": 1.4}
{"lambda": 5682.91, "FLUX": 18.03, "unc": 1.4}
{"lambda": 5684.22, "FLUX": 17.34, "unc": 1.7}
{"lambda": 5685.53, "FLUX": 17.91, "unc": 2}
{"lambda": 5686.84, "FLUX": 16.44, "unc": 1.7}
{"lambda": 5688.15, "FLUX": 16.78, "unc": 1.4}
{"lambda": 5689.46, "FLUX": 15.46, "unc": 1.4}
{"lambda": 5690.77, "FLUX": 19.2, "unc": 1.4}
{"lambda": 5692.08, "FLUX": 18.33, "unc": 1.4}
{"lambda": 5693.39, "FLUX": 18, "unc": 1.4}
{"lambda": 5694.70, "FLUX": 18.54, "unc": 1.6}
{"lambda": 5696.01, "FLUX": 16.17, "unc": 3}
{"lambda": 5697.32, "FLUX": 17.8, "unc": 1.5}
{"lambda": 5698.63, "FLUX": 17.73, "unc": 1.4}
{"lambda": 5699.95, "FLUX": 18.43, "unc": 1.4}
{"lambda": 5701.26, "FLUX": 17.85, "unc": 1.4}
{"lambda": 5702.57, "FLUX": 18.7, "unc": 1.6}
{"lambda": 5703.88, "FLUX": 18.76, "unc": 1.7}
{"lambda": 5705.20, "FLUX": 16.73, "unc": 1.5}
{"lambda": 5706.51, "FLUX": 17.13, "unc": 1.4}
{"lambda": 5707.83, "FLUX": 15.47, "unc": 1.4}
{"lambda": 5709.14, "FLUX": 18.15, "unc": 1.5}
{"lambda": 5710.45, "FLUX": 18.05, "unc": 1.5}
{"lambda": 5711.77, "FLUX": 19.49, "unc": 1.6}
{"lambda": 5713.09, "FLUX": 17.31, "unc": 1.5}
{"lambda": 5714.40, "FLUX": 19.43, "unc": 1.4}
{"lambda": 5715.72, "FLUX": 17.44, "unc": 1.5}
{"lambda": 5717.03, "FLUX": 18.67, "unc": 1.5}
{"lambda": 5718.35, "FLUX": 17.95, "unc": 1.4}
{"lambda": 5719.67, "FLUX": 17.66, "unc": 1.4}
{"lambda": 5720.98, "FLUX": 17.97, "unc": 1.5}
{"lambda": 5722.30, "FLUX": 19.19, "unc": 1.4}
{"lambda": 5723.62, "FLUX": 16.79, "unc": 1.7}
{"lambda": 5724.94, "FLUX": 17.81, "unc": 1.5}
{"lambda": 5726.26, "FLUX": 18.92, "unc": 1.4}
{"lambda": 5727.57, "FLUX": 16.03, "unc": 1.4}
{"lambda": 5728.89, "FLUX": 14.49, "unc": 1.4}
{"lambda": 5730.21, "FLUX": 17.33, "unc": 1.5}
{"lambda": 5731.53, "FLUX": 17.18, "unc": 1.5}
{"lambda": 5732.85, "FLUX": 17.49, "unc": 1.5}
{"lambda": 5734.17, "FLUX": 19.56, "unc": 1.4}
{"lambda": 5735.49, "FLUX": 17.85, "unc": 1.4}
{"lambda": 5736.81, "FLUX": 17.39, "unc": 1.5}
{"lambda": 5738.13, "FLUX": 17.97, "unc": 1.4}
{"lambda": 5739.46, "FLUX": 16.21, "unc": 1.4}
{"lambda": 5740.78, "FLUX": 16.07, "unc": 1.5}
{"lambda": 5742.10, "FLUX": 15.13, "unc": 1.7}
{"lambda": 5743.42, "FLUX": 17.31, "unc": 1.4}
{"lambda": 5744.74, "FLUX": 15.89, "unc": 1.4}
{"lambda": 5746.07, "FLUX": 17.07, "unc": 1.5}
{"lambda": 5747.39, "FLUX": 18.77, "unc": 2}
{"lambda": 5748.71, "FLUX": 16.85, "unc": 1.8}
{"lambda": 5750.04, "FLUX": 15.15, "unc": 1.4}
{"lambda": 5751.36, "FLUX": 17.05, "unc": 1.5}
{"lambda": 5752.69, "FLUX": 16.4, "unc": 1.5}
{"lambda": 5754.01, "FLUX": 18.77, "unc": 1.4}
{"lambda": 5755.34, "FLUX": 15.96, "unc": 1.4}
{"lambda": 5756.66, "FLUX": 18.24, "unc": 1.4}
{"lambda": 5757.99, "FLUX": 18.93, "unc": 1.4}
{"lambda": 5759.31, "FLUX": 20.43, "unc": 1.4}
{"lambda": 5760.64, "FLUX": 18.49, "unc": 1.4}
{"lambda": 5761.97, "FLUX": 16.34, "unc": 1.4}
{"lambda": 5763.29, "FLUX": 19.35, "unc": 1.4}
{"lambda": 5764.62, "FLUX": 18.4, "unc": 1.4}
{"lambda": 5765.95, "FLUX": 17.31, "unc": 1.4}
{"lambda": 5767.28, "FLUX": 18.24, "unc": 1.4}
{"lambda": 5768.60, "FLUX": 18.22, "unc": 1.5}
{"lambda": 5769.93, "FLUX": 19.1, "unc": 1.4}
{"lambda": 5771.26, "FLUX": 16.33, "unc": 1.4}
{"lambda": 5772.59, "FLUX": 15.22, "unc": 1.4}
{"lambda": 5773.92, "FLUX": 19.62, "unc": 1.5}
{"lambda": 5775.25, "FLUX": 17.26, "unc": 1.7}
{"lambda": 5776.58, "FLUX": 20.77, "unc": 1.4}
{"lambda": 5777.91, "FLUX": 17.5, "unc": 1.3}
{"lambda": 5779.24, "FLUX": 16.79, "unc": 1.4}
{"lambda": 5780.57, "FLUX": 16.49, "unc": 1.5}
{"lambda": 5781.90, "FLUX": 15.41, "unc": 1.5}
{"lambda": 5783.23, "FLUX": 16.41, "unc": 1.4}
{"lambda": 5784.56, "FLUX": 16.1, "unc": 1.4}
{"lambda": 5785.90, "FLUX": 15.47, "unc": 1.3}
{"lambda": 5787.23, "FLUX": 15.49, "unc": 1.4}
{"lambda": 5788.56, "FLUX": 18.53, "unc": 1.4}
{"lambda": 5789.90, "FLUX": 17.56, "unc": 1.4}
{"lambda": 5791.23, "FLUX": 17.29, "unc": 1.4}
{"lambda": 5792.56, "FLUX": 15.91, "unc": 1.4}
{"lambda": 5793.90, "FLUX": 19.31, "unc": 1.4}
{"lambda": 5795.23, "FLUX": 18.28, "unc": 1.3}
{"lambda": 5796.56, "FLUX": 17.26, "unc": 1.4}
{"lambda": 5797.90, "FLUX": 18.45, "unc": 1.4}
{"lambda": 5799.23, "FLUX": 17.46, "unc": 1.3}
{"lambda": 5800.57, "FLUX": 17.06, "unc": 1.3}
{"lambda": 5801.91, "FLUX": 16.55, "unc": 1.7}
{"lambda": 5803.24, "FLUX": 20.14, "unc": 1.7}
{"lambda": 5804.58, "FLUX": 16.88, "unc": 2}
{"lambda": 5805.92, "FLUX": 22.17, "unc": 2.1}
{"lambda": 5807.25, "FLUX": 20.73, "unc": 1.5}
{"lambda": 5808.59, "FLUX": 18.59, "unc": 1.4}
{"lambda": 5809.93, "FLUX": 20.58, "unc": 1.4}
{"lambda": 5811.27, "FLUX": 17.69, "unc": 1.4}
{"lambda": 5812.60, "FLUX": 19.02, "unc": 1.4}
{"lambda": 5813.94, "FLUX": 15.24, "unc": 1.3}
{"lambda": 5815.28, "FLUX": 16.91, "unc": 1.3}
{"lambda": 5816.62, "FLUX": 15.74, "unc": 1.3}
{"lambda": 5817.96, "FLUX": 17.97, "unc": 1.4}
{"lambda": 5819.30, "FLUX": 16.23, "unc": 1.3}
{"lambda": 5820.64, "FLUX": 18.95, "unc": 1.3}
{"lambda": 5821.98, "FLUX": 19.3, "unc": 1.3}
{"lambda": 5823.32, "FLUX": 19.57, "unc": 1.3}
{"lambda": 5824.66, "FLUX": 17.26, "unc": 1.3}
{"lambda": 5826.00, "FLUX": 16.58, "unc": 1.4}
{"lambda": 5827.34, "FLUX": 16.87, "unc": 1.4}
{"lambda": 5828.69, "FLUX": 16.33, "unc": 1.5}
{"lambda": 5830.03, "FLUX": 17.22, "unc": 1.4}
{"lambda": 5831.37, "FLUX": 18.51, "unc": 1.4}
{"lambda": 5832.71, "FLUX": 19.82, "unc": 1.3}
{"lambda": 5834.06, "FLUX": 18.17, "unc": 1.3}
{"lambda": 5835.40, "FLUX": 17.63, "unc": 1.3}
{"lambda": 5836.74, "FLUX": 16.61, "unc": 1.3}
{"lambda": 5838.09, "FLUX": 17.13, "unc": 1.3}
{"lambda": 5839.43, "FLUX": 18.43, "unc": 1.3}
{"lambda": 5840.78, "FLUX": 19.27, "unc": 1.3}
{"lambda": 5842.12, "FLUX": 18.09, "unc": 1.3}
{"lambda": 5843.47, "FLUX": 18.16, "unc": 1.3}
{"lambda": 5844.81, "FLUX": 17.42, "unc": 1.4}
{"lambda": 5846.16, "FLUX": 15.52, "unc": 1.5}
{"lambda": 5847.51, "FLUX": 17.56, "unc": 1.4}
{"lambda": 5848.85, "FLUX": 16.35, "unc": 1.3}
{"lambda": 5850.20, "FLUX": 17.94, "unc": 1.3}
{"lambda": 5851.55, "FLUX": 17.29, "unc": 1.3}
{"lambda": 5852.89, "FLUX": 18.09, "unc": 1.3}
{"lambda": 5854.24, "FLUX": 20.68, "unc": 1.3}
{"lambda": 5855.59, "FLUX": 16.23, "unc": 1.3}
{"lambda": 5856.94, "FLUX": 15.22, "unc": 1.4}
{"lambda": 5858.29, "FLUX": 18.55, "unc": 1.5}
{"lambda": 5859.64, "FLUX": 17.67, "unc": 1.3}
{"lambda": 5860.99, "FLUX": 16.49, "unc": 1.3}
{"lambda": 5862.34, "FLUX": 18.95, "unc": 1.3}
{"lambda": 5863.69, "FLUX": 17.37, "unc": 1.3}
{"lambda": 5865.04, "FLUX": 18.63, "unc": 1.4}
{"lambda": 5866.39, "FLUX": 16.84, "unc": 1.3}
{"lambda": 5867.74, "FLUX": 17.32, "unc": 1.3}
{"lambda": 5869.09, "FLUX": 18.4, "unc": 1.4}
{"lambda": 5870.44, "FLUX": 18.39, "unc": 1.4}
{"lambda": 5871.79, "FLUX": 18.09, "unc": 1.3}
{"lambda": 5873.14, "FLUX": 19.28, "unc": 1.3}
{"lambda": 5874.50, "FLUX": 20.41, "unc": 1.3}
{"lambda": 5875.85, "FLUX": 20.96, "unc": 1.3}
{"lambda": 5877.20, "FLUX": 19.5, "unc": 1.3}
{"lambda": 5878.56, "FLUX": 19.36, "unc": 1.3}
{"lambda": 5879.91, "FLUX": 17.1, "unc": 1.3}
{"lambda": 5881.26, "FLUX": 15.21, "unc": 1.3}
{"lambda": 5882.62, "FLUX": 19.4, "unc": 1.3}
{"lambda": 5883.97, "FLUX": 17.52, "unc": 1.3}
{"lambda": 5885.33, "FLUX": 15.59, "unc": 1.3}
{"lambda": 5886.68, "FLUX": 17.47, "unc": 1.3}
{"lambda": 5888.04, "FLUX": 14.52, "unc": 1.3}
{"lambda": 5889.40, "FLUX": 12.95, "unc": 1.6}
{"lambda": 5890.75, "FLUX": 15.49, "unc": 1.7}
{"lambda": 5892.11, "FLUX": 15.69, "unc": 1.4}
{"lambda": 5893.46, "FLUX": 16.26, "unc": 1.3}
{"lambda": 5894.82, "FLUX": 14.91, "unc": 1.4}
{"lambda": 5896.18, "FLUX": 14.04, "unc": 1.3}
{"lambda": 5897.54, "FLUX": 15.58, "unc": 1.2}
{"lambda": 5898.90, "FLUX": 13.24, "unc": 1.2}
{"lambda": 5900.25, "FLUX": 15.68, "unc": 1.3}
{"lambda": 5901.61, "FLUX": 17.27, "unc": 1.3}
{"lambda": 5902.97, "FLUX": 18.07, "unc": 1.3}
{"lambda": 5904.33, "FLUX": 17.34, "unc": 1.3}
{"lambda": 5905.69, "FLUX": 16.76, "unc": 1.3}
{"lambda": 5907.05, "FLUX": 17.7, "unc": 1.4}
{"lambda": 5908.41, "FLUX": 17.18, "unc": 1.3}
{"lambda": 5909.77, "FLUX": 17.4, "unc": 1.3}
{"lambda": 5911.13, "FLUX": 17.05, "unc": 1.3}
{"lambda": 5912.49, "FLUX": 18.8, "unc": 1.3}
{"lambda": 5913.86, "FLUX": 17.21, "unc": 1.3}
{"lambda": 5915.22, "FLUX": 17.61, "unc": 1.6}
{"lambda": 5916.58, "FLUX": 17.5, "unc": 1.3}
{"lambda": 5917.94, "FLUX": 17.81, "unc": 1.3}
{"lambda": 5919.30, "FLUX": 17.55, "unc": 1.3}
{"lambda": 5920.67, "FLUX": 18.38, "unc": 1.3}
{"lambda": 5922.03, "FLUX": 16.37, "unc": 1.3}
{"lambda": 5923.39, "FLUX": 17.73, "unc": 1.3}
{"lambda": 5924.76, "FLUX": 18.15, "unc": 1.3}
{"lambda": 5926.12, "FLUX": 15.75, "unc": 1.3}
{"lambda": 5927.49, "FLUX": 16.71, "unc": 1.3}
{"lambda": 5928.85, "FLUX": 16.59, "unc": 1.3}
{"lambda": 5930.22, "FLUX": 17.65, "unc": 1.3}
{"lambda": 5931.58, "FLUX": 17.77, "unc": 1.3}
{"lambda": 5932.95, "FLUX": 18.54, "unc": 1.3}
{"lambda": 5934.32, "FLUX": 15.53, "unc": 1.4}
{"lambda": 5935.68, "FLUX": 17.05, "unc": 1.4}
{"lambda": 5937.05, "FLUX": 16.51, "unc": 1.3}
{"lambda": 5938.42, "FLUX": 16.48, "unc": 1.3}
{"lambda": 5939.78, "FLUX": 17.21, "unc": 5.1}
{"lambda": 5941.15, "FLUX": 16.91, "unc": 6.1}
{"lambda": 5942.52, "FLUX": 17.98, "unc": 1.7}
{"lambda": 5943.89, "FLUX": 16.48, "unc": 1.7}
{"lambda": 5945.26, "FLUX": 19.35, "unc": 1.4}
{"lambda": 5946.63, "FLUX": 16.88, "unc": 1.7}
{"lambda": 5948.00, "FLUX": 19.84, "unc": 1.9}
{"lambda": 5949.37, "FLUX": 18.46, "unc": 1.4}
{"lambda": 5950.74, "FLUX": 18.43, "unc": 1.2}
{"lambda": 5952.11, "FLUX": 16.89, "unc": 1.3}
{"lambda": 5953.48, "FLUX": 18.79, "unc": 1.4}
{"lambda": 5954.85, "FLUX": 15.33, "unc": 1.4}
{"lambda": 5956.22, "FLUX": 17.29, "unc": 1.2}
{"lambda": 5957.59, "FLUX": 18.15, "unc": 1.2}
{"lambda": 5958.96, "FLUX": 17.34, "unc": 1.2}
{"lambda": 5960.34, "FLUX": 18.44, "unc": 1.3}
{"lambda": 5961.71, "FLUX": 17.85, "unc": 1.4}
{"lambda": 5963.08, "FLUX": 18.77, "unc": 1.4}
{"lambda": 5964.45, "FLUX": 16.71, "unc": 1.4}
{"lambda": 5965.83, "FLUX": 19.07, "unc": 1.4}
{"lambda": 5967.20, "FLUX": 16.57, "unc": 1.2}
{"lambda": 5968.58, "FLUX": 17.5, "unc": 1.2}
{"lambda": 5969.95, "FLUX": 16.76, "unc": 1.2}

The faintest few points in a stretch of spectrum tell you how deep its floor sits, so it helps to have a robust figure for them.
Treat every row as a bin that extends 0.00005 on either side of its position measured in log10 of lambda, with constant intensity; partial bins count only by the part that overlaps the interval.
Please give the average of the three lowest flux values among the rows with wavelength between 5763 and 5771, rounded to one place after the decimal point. 17.9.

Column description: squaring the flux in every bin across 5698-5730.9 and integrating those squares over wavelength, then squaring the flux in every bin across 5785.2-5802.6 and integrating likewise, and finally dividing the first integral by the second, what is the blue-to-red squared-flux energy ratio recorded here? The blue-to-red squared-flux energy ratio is 2.0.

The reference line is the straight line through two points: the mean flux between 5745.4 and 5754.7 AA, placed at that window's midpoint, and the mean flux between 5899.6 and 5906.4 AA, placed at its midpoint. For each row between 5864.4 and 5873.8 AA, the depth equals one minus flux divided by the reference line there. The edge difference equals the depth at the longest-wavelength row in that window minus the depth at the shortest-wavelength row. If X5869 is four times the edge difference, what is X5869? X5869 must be -0.15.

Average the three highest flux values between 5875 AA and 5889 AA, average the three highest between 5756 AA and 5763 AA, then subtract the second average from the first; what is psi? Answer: 0.7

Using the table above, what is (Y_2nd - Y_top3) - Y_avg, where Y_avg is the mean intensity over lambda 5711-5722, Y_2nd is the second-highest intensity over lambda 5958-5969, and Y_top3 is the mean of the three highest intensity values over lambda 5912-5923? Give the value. -17.8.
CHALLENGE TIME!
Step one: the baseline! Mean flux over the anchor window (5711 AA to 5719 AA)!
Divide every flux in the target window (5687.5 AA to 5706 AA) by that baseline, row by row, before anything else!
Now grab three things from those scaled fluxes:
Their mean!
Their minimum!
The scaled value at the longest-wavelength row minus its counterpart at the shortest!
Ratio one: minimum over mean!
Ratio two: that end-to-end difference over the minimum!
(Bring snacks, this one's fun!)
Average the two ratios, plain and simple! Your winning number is 0.43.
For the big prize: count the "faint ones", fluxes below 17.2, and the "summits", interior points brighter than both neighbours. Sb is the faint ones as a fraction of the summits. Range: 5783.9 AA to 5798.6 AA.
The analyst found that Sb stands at 2.0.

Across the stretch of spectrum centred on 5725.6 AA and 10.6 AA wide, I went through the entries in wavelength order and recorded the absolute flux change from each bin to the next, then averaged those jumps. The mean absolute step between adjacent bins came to 1.86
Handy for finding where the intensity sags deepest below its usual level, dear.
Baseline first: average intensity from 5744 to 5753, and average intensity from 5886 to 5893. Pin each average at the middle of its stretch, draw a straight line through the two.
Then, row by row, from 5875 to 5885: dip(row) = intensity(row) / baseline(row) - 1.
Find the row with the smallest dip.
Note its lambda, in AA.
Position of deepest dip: 5881.26 AA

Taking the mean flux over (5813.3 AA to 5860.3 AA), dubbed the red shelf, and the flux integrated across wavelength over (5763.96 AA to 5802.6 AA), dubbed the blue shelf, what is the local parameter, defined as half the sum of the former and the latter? 344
